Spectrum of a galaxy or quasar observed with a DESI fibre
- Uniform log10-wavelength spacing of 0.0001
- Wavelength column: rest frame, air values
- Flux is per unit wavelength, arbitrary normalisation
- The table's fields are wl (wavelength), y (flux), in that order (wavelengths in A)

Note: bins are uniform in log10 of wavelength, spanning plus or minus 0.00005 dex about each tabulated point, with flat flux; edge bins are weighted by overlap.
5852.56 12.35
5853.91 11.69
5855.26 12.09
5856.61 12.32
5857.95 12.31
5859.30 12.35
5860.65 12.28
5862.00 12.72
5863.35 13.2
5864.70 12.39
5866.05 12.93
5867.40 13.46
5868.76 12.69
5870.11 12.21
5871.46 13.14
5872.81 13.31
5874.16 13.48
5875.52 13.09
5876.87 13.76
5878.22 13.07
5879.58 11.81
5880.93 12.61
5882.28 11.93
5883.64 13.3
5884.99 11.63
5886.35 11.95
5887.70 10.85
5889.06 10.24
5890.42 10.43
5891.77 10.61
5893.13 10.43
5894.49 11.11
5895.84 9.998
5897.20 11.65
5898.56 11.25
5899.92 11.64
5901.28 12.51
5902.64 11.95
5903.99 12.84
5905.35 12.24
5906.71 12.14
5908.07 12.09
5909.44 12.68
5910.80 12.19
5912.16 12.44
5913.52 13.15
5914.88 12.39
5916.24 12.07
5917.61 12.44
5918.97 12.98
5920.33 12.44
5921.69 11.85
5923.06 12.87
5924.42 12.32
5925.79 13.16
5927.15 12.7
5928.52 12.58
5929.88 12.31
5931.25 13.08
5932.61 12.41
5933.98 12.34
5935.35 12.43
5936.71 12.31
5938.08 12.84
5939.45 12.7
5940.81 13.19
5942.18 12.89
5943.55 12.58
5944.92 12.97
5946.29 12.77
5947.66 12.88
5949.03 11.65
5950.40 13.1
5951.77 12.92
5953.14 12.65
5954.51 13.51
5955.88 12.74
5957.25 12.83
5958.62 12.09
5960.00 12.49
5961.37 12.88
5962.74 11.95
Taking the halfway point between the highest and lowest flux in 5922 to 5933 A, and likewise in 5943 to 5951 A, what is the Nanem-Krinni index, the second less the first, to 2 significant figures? -0.36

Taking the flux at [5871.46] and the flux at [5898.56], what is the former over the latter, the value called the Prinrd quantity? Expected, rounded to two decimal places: 1.17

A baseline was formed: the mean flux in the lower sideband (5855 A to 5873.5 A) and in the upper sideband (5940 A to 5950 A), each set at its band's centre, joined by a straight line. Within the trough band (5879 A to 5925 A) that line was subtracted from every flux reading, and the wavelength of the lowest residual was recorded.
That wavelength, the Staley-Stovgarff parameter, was 5895.84 A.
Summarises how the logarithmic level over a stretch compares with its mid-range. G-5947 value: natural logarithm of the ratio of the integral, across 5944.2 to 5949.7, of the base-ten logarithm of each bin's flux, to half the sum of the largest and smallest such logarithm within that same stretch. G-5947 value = 1.71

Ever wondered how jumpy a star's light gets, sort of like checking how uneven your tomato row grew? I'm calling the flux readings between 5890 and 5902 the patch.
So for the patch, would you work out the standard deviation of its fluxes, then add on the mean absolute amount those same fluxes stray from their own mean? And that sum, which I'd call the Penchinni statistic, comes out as 1.4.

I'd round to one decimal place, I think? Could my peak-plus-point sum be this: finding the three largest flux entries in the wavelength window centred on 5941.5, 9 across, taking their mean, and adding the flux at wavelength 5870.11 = 25.2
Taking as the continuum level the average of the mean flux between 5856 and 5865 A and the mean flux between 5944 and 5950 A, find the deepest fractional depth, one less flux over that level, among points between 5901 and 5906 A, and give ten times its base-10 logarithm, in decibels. -13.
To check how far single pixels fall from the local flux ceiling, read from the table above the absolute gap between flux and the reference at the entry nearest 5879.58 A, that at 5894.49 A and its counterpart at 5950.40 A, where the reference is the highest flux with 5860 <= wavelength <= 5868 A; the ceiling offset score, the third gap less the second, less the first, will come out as -3.6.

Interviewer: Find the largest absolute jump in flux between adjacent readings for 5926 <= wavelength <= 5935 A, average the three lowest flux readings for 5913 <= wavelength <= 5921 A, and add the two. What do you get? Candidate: 13.1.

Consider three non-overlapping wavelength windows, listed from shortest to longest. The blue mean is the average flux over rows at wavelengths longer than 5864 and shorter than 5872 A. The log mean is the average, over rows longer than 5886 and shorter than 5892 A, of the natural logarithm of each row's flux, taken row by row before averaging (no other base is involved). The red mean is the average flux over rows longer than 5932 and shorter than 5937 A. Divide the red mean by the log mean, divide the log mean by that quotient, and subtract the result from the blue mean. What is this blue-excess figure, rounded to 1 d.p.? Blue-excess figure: 12.3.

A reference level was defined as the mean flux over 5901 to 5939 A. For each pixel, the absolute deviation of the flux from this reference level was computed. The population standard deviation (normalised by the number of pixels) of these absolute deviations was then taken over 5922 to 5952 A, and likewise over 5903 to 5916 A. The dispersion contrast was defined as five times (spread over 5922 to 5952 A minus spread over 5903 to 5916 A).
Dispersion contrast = 0.26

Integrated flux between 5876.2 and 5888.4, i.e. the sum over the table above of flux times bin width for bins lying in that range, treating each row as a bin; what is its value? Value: 150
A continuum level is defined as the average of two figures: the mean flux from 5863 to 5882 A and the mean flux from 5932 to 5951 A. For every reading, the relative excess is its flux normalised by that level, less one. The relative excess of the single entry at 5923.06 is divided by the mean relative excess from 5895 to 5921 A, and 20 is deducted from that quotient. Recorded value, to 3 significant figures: -20.1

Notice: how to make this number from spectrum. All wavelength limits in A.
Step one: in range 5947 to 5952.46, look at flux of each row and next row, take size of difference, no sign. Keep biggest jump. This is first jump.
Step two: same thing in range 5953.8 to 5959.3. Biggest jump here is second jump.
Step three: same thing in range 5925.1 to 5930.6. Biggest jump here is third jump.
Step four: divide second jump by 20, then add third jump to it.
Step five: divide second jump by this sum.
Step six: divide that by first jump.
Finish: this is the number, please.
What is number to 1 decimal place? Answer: 1.1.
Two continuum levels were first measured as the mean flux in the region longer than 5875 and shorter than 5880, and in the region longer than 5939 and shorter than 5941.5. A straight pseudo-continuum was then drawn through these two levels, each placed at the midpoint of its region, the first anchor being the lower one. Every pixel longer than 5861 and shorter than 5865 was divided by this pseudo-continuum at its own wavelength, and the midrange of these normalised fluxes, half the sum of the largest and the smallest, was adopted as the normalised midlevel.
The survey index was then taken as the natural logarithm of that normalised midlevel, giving -0.01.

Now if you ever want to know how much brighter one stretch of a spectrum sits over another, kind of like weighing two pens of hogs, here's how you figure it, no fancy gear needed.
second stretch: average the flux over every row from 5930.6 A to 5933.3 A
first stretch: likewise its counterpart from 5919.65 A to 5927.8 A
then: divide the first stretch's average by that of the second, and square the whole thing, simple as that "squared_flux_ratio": 0.97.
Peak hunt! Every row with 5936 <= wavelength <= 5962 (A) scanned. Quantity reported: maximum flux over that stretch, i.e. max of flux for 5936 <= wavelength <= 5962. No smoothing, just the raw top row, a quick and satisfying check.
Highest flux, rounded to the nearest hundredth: 13.51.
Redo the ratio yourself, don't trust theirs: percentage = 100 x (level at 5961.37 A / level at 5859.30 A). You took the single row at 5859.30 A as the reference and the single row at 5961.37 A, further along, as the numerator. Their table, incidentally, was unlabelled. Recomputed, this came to 104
